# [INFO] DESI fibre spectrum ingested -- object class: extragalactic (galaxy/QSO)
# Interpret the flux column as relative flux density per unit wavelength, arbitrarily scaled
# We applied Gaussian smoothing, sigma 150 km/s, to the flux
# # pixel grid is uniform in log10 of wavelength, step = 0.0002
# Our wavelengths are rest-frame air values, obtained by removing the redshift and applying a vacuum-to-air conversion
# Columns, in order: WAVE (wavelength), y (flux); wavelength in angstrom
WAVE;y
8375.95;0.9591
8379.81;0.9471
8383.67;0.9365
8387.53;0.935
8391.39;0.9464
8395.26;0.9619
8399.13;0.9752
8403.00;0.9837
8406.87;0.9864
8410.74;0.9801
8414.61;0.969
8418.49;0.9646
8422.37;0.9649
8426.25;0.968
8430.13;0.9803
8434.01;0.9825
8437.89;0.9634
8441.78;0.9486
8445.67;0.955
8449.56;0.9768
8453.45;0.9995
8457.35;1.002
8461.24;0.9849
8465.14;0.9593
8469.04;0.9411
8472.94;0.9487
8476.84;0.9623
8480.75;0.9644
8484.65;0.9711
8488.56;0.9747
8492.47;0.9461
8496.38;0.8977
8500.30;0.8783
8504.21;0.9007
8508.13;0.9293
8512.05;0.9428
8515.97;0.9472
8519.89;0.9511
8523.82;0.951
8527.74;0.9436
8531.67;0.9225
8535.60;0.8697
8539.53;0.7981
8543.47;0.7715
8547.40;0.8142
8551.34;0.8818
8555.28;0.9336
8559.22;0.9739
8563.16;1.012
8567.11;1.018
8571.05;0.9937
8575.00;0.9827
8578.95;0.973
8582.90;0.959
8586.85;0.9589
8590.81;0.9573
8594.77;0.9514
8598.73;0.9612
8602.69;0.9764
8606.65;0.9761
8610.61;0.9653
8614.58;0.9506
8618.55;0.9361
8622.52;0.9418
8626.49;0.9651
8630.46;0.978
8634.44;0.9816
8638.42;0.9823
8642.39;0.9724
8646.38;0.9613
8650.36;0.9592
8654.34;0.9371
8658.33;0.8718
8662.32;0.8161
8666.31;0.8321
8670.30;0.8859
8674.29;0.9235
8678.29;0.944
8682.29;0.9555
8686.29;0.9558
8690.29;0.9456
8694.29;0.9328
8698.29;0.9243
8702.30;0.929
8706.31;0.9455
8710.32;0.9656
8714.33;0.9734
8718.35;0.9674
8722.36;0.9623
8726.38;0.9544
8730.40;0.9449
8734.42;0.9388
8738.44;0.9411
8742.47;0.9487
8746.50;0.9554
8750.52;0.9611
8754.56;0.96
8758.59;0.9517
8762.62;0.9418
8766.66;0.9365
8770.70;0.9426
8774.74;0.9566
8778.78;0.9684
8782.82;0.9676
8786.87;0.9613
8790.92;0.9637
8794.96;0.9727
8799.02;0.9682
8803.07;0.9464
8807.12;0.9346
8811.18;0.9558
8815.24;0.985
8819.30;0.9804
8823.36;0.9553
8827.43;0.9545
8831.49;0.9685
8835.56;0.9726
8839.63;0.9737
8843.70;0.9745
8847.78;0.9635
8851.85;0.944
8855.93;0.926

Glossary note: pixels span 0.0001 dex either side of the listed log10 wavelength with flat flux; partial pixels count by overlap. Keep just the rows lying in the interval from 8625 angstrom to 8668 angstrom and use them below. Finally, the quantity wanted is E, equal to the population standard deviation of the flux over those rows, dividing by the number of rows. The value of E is 0.059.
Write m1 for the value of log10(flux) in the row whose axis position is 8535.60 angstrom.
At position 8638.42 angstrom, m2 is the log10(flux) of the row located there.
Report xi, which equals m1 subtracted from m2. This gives 0.05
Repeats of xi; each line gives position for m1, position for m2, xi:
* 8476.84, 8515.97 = -0.01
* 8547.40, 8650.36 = 0.07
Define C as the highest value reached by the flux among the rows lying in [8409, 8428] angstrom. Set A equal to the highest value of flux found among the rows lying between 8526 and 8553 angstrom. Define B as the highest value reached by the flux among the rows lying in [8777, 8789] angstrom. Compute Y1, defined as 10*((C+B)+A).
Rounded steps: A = 0.9436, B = 0.9684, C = 0.9801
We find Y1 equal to 28.9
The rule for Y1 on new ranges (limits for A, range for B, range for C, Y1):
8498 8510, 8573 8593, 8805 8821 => 29.0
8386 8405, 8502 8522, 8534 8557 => 28.7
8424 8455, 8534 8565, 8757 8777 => 29.7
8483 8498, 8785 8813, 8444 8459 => 29.5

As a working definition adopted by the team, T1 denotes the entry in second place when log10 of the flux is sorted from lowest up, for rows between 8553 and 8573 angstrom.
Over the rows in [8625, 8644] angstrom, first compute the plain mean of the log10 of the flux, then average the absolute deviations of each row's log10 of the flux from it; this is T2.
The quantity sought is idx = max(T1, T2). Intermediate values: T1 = -0.011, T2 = 0.003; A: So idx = 0.003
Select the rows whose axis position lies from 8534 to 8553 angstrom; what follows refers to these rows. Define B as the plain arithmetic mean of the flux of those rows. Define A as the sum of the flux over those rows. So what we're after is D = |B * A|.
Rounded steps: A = 4.14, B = 0.827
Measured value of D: 3.4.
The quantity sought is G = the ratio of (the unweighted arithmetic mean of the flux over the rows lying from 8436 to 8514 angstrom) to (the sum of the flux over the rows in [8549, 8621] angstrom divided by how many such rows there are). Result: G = 0.99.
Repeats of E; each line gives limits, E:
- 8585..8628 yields 0.012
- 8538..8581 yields 0.087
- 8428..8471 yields 0.019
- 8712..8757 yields 0.010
